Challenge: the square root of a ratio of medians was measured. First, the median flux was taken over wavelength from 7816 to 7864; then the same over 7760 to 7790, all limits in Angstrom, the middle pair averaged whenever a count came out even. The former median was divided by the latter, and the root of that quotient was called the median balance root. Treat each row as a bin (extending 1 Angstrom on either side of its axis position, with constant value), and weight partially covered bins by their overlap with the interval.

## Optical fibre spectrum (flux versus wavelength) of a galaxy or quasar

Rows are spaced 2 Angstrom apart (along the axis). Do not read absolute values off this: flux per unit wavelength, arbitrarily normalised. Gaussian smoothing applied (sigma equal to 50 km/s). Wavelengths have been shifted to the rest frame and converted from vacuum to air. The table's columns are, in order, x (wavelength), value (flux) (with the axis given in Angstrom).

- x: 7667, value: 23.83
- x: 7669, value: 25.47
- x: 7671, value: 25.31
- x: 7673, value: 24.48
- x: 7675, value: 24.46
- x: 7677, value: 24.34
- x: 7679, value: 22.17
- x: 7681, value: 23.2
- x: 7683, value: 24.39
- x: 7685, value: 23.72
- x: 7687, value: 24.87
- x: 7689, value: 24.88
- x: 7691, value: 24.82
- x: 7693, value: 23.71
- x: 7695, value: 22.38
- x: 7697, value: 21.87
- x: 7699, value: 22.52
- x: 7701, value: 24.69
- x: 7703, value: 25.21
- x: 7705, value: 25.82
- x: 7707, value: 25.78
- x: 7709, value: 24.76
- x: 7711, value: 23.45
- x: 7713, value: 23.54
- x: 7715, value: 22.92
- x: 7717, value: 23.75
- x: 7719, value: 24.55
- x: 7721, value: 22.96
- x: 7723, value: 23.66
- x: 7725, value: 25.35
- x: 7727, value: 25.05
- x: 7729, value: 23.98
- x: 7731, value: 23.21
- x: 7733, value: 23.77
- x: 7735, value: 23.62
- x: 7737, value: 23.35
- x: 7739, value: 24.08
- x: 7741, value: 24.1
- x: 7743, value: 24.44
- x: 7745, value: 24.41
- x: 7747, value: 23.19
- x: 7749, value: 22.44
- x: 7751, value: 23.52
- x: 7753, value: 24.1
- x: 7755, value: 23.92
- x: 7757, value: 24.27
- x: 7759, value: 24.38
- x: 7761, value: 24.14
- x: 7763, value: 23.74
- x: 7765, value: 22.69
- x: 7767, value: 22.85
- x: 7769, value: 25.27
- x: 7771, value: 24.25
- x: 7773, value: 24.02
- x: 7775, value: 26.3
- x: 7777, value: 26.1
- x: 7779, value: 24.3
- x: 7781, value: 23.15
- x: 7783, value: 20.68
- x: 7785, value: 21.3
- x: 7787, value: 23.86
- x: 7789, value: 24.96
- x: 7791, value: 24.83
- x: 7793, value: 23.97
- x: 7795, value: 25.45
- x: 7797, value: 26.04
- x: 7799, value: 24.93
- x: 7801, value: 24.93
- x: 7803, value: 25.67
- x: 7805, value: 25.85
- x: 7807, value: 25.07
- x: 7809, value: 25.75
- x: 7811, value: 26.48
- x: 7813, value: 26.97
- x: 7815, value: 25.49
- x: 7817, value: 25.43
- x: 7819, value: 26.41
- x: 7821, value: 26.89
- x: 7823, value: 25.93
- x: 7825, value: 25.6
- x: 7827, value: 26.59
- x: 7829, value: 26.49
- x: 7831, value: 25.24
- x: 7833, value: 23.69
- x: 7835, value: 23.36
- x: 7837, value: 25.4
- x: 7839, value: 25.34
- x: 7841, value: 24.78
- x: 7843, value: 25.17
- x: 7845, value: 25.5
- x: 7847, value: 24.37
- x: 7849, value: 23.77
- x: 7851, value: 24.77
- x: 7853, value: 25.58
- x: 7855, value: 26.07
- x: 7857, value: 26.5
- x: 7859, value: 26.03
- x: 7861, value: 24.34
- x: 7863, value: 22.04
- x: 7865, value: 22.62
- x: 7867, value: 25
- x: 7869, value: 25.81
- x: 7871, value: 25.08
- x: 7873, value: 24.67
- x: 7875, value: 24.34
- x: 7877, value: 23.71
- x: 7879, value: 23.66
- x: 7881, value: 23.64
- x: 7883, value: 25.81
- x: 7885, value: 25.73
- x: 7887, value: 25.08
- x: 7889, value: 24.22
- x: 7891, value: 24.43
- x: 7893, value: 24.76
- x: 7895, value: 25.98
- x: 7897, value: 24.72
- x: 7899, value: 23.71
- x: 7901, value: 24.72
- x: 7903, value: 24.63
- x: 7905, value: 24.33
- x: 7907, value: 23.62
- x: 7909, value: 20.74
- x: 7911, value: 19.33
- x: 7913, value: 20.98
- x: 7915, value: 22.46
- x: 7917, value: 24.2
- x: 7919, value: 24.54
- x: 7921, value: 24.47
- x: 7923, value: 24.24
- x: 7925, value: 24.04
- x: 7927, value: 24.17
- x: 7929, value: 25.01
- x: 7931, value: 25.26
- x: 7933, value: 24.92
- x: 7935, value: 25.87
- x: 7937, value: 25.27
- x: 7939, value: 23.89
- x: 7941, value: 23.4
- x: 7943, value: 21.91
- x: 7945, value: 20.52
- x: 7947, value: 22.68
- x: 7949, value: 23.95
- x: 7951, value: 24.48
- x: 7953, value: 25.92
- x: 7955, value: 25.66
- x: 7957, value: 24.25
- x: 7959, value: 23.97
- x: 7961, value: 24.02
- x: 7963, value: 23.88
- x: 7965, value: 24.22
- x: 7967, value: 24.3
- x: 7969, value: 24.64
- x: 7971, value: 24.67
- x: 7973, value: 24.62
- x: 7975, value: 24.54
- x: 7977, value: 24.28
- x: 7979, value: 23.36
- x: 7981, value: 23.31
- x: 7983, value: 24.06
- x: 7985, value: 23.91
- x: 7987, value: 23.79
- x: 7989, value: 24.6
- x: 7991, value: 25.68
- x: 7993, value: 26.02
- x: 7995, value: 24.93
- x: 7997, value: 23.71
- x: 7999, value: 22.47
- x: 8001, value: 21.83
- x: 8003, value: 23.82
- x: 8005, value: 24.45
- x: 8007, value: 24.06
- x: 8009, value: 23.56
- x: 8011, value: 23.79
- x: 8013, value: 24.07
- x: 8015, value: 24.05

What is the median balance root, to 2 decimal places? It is 1.03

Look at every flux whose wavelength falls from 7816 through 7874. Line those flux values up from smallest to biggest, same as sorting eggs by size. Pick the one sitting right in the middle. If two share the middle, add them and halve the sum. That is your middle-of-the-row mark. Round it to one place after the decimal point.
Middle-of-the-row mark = 25.3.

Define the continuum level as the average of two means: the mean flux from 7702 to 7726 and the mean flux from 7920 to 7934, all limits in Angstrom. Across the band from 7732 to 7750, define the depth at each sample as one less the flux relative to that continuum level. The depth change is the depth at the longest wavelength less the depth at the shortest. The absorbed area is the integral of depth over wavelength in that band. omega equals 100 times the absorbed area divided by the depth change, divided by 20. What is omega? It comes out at 50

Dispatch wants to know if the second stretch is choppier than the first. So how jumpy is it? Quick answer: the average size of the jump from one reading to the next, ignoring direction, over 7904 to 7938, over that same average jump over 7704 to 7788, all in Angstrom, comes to 1.0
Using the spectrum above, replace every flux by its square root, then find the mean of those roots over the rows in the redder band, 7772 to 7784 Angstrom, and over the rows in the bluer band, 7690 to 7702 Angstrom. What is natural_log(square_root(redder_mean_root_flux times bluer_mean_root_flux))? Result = 1.582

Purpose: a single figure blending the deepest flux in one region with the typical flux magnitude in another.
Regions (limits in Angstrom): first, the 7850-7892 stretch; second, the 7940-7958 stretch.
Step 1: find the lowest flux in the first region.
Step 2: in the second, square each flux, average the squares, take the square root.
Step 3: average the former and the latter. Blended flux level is 22.9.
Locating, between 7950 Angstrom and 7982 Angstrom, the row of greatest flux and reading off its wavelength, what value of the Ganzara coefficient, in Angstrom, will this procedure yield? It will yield 7953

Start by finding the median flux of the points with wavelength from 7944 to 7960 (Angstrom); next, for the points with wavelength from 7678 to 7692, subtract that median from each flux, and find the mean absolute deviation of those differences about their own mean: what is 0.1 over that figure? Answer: 0.12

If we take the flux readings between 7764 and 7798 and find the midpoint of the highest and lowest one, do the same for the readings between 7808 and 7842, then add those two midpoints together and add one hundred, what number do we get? 149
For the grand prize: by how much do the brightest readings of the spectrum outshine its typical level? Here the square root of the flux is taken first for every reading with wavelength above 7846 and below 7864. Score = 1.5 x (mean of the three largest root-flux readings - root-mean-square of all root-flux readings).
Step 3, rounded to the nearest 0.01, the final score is 0.20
